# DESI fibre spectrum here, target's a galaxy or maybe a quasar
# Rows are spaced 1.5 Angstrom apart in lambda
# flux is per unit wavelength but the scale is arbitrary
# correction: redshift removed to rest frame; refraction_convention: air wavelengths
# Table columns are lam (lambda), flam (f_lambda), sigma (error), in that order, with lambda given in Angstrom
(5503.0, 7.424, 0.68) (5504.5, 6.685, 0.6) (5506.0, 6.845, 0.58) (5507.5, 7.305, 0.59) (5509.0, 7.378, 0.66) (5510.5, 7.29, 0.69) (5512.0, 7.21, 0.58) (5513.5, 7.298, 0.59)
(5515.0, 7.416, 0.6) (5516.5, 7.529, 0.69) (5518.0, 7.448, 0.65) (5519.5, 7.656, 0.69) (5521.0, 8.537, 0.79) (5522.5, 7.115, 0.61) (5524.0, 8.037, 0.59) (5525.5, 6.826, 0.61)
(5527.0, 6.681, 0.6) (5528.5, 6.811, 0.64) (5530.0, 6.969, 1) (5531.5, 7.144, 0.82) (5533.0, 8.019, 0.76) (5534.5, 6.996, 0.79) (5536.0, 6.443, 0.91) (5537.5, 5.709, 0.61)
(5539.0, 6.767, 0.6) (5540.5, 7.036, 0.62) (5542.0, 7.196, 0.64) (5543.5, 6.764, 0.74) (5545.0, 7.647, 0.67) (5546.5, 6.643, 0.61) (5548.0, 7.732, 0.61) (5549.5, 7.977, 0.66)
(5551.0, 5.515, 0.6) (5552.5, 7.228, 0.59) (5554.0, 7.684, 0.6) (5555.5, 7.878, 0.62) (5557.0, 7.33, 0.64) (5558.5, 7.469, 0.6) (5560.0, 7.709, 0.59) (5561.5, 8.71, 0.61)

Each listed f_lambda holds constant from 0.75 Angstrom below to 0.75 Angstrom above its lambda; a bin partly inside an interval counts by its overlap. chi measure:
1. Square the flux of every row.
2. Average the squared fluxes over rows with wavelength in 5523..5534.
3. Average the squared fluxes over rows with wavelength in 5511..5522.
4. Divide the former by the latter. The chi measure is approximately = 0.91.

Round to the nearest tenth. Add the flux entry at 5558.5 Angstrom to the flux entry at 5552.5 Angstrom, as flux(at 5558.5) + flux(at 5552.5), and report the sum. 14.7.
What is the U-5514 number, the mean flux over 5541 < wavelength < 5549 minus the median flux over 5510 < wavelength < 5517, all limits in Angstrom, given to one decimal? -0.1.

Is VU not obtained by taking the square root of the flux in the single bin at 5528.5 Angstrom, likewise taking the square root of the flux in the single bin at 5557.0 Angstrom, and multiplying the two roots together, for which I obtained 7.1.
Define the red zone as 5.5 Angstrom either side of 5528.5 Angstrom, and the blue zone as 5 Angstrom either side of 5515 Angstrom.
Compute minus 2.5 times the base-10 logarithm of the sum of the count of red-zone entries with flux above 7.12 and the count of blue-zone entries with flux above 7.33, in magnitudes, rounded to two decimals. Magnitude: -2.11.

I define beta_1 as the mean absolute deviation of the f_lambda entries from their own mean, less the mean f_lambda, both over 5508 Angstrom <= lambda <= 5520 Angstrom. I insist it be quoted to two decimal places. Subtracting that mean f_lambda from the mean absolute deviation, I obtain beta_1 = -7.29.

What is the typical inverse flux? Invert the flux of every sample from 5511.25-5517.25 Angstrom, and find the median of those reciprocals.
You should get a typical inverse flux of 0.136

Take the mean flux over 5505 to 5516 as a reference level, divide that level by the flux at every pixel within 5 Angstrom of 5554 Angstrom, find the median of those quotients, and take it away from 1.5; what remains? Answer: 0.53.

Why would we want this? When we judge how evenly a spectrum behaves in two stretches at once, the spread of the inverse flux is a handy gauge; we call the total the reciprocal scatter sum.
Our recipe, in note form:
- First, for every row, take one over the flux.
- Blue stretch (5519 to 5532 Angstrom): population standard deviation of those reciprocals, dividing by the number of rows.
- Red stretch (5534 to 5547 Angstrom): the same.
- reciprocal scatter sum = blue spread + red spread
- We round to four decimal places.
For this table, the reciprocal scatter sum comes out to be 0.0223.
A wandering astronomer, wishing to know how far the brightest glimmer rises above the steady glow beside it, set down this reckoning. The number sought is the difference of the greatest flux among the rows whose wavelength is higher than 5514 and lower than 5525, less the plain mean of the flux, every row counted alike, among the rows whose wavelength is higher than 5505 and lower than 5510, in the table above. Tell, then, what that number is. 1.4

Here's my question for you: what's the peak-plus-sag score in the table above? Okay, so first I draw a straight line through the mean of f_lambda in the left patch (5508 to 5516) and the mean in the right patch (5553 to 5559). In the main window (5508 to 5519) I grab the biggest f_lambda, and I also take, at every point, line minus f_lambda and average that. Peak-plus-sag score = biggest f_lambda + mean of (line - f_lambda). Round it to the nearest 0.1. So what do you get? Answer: 7.5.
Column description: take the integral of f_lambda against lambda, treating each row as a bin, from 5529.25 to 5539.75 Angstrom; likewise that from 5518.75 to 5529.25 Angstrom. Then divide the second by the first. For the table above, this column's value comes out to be 1.08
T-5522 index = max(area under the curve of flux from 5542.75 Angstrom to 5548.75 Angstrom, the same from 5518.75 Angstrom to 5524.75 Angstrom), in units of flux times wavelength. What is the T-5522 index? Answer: 47.0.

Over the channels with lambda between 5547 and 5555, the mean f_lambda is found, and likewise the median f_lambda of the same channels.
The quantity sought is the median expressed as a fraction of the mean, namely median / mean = 1.063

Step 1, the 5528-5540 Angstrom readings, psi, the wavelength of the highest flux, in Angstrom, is 5533.0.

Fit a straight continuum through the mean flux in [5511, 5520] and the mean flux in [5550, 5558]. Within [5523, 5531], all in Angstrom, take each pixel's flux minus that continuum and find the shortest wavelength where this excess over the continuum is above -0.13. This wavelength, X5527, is 5524.0 Angstrom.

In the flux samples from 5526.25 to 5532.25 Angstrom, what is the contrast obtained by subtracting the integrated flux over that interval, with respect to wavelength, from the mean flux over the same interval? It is -34.5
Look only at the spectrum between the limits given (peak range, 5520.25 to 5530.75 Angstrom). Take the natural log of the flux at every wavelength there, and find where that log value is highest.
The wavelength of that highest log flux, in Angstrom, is 5521.0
